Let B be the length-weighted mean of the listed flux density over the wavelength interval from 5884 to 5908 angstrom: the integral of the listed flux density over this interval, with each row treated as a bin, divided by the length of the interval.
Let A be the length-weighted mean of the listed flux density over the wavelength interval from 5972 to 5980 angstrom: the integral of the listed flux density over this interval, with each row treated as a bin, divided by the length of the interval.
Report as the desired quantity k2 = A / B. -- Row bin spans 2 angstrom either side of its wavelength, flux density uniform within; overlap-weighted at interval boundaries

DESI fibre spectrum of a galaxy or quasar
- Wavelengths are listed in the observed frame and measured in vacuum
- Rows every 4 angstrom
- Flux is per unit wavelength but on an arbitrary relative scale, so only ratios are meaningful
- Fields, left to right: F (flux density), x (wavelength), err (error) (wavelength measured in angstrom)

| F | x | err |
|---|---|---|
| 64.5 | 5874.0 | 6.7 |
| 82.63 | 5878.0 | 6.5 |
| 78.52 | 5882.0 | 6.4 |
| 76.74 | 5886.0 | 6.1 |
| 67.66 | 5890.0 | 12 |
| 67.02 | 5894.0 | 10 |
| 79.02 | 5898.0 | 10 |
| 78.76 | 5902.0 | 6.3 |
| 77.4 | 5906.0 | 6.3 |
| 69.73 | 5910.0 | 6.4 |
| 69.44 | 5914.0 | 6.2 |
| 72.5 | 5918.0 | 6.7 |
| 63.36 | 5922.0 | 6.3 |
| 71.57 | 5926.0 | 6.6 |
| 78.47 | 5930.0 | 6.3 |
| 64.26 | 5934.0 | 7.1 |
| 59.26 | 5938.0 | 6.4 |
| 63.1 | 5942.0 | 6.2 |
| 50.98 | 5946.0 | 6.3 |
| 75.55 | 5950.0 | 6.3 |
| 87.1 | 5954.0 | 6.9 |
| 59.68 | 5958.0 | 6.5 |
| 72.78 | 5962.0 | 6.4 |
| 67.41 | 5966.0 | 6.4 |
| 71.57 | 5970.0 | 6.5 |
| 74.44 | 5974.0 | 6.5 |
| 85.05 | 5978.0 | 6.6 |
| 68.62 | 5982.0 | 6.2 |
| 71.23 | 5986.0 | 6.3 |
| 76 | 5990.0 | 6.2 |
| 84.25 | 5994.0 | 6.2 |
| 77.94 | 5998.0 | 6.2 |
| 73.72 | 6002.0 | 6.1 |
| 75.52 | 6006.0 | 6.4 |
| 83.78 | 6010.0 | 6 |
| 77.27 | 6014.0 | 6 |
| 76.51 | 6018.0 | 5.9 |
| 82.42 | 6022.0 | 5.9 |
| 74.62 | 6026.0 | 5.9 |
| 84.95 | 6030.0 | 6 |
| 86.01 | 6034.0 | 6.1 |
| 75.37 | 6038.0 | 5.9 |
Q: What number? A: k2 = 1.07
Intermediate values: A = 80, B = 74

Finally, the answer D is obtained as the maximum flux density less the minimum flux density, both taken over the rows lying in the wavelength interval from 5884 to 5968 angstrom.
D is 36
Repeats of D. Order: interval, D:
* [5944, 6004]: 36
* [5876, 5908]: 16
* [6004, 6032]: 10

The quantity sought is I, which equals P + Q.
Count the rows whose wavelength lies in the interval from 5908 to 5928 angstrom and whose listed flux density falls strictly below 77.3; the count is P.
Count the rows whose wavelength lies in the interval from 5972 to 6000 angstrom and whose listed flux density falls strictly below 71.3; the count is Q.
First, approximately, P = 5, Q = 2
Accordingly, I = 7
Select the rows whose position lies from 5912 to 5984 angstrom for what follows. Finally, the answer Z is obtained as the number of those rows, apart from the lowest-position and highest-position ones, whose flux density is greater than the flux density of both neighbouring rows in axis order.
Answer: 6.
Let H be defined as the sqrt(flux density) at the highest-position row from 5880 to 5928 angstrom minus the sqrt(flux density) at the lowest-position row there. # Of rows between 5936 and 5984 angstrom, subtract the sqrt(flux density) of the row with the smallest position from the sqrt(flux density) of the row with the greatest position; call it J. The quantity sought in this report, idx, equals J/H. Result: -1.46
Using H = -0.4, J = 0.59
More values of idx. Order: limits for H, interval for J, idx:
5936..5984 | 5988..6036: 0.95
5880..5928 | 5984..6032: -1.94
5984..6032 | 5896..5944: -1.22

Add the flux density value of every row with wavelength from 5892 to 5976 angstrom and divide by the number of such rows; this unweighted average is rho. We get 70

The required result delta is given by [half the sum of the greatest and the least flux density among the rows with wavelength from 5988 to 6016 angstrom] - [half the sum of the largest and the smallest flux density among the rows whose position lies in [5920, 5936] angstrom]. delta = 8.1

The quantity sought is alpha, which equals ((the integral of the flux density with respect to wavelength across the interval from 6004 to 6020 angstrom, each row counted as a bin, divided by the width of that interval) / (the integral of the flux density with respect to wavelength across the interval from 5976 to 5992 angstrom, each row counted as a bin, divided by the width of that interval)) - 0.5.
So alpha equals 0.54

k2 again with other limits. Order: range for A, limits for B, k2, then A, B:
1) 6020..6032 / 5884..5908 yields 1.08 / 81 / 74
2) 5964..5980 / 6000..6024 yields 0.95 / 75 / 78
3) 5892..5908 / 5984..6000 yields 0.98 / 76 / 77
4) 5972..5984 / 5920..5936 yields 1.10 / 76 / 69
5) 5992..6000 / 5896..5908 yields 1.03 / 81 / 78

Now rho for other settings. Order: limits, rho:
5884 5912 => 74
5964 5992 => 73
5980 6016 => 76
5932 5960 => 66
